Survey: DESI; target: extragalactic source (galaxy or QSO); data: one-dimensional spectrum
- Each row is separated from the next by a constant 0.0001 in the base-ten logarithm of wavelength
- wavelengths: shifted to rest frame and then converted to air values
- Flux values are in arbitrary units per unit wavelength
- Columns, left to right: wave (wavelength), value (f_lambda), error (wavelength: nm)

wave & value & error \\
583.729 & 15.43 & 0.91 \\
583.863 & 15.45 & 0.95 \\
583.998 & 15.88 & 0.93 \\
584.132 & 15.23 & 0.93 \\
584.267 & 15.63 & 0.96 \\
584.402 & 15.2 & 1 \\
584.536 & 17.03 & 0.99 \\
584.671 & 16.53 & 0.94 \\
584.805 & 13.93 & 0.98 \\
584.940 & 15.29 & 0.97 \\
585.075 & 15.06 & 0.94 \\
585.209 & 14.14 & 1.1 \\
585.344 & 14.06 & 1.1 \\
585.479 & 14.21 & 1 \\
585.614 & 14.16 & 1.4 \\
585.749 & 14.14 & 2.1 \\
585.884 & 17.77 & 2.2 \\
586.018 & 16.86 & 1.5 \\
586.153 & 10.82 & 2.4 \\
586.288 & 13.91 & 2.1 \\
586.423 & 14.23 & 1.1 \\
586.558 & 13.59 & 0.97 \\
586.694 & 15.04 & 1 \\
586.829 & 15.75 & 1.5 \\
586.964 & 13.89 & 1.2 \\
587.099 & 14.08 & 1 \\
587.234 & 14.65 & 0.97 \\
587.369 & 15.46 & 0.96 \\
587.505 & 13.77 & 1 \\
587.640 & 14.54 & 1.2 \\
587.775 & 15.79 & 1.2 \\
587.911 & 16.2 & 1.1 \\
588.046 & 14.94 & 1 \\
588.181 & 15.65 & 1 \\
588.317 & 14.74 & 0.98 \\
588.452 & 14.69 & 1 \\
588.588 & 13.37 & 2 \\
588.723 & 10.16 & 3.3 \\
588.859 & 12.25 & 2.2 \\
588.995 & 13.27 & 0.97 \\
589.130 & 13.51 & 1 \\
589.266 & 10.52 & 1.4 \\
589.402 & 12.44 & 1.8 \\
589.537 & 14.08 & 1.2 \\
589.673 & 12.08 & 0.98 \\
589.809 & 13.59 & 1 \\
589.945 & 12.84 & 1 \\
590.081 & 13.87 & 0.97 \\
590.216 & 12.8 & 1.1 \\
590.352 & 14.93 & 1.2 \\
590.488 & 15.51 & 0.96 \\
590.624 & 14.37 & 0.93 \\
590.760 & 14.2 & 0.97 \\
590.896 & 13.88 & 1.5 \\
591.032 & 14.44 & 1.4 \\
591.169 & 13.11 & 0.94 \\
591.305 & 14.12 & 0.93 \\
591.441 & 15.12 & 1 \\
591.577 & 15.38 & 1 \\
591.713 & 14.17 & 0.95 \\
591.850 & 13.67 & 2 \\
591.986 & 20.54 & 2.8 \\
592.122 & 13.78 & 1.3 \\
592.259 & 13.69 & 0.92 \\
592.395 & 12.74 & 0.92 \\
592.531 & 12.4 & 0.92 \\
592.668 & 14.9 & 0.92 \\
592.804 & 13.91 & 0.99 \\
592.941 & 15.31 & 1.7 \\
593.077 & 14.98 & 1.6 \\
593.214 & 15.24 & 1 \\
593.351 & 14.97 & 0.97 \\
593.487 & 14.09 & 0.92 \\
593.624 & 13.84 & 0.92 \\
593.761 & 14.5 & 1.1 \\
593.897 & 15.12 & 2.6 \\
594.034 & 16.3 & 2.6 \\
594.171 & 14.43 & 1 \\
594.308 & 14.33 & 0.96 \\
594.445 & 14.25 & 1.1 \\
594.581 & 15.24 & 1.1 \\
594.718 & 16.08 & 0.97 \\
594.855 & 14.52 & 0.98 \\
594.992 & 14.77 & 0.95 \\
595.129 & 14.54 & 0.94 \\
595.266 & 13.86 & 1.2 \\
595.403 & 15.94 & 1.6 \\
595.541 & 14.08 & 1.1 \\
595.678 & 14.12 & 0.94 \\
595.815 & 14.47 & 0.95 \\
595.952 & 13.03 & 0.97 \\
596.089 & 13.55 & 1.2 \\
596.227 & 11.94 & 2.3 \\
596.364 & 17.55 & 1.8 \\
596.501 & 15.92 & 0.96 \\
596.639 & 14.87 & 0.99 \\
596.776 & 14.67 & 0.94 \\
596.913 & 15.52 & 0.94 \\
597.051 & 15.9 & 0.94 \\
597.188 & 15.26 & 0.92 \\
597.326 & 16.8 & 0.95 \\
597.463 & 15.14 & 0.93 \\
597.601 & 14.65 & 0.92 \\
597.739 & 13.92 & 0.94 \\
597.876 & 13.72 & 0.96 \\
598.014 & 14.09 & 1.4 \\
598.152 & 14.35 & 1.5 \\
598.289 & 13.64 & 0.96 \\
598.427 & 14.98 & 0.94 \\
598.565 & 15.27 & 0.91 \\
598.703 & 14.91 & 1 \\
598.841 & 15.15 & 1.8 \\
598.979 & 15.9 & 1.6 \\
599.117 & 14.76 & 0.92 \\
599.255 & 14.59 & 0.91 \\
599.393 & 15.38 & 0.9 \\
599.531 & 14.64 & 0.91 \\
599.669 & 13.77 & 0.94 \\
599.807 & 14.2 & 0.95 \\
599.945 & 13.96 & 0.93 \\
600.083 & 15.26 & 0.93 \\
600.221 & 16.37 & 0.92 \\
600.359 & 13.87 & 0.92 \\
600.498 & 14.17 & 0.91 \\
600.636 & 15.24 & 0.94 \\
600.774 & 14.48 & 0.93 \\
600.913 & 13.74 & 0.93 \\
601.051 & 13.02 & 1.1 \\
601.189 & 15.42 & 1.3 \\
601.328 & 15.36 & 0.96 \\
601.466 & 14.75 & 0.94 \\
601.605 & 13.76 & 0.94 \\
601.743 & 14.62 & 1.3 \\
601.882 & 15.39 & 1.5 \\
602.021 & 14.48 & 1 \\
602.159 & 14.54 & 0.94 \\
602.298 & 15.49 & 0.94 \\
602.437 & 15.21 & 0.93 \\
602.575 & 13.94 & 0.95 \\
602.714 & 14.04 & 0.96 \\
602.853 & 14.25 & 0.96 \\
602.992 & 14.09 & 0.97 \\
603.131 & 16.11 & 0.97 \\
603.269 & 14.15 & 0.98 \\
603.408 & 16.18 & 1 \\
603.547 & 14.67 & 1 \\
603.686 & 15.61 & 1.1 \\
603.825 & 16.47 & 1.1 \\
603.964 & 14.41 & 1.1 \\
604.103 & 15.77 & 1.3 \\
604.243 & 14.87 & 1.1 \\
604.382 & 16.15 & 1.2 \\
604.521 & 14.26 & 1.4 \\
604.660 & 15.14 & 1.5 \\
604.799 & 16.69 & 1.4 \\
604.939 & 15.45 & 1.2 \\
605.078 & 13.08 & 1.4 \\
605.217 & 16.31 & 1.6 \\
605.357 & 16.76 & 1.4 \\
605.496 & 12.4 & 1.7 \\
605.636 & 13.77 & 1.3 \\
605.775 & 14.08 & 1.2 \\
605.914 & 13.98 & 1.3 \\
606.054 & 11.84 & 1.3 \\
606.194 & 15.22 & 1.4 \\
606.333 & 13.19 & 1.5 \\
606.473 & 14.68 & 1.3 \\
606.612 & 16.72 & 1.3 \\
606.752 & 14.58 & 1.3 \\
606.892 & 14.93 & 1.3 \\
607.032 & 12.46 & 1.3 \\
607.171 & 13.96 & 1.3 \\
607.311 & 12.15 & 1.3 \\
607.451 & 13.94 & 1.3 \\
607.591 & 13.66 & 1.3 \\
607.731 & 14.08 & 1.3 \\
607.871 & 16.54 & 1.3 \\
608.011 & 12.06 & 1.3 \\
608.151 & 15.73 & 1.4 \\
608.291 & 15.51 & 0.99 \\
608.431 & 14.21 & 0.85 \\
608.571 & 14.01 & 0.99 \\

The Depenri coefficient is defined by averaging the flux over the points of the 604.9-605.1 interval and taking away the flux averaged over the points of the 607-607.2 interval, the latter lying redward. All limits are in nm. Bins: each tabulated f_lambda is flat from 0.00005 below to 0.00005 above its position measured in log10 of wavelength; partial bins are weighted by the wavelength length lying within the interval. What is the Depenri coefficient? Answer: 1.1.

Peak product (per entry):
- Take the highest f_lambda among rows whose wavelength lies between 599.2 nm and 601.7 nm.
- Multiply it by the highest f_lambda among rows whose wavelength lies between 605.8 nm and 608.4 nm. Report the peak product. 274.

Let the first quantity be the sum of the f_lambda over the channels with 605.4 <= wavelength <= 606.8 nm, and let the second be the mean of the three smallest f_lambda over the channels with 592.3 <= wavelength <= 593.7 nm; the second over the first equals 0.093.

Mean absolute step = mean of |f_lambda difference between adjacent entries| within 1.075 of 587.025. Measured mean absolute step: 1.4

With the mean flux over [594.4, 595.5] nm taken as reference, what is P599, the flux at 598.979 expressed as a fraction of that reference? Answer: 1.07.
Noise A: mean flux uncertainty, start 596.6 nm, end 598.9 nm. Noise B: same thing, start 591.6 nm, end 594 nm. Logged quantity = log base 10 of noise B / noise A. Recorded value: 0.10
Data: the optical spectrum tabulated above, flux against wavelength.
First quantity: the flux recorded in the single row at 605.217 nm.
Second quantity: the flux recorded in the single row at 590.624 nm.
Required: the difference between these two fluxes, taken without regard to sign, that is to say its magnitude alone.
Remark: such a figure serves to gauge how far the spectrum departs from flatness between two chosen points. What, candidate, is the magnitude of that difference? 1.9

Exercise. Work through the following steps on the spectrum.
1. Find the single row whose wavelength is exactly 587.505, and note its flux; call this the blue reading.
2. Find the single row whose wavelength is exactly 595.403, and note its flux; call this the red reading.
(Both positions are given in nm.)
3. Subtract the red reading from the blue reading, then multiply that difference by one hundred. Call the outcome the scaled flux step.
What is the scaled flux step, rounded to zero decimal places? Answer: -217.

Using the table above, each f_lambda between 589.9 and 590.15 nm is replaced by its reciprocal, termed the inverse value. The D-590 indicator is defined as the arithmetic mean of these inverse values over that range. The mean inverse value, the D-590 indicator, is 0.0750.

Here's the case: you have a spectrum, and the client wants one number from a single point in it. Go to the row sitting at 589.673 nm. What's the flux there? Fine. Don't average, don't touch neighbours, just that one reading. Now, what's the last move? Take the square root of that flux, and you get 3.48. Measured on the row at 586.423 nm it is 3.77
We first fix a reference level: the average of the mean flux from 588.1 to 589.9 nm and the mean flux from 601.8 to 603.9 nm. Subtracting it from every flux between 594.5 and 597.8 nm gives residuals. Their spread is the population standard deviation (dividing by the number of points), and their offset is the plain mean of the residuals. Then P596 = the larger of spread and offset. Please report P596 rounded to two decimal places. 1.19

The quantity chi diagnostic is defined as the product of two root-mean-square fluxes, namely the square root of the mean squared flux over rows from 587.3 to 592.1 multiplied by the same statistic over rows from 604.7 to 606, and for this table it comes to 211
